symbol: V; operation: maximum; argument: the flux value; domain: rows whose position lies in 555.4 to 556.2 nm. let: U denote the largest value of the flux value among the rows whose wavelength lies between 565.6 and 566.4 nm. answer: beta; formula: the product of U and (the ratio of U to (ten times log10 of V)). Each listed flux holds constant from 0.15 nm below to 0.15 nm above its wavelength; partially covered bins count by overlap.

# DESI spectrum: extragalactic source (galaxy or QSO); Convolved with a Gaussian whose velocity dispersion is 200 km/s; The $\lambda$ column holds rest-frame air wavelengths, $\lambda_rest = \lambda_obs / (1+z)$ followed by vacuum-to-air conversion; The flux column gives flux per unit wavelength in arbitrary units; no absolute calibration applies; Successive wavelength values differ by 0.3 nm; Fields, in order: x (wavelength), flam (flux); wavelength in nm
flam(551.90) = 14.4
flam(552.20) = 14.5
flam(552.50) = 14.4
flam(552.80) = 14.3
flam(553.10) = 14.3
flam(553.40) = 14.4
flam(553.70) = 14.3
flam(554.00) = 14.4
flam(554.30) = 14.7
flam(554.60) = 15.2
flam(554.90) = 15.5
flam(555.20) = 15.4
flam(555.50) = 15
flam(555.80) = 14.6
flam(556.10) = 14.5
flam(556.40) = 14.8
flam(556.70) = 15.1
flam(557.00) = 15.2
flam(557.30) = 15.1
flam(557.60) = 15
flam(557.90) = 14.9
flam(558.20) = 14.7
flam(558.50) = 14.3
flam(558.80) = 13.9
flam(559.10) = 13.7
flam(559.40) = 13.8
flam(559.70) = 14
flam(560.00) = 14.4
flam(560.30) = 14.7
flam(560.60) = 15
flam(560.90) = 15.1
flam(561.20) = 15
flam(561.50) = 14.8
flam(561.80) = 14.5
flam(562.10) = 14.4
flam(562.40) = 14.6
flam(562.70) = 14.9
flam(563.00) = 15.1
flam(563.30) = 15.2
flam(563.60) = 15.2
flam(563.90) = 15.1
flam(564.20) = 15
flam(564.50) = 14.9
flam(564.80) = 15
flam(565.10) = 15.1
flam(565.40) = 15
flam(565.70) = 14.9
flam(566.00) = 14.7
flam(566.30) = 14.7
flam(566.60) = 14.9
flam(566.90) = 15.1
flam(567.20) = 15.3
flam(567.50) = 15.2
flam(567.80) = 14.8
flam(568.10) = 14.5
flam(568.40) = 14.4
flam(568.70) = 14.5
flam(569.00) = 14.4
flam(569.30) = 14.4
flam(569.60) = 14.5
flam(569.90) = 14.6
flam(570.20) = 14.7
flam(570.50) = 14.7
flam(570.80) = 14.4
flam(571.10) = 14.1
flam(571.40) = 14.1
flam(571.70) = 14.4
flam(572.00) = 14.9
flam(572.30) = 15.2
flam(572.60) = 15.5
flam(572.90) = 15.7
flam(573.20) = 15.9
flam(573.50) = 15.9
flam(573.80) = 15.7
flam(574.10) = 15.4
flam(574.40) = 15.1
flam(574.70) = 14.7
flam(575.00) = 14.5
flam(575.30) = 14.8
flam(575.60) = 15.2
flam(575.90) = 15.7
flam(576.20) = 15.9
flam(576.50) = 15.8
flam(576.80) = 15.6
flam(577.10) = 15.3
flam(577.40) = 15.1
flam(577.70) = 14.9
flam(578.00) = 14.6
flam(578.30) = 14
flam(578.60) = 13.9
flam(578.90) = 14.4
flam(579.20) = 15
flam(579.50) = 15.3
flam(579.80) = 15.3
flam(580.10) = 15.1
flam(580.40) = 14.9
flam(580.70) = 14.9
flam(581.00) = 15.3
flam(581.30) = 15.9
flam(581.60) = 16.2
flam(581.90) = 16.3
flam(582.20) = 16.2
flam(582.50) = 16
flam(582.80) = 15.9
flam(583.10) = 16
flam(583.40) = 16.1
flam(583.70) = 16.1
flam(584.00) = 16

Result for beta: 18.9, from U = 14.9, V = 15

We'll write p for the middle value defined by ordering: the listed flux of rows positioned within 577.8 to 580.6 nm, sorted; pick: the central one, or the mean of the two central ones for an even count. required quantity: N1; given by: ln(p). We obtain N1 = 2.70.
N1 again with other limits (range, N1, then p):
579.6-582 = 2.73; 15.3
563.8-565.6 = 2.71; 15.0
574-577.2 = 2.73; 15.3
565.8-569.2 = 2.69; 14.7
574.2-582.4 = 2.71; 15.1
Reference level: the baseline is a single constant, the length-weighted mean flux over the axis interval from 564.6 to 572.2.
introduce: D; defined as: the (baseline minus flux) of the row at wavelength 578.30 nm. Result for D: 0.7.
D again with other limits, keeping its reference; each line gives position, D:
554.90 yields -0.8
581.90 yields -1.6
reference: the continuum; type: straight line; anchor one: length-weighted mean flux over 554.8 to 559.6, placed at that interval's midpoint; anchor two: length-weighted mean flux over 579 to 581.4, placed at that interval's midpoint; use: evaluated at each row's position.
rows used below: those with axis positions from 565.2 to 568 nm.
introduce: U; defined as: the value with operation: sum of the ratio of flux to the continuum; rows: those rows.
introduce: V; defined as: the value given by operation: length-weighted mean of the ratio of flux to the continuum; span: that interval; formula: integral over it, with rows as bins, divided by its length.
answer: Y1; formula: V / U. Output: 0.11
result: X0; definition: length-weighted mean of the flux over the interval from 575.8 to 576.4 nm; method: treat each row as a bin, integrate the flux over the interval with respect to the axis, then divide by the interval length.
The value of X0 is 15.8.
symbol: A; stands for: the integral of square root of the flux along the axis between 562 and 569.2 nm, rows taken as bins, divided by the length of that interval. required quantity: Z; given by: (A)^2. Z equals 14.9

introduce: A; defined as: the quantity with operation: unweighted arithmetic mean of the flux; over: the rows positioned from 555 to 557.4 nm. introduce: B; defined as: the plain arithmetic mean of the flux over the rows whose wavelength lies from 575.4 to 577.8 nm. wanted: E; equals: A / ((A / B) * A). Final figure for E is 1.03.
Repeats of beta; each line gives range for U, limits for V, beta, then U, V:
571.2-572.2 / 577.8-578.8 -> 19.1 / 14.9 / 14.6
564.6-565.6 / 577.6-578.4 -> 19.4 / 15.1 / 14.9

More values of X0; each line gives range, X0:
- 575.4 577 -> 15.6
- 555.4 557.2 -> 14.9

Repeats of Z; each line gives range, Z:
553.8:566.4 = 14.8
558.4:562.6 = 14.4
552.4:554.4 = 14.4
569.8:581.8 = 15.1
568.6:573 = 14.7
